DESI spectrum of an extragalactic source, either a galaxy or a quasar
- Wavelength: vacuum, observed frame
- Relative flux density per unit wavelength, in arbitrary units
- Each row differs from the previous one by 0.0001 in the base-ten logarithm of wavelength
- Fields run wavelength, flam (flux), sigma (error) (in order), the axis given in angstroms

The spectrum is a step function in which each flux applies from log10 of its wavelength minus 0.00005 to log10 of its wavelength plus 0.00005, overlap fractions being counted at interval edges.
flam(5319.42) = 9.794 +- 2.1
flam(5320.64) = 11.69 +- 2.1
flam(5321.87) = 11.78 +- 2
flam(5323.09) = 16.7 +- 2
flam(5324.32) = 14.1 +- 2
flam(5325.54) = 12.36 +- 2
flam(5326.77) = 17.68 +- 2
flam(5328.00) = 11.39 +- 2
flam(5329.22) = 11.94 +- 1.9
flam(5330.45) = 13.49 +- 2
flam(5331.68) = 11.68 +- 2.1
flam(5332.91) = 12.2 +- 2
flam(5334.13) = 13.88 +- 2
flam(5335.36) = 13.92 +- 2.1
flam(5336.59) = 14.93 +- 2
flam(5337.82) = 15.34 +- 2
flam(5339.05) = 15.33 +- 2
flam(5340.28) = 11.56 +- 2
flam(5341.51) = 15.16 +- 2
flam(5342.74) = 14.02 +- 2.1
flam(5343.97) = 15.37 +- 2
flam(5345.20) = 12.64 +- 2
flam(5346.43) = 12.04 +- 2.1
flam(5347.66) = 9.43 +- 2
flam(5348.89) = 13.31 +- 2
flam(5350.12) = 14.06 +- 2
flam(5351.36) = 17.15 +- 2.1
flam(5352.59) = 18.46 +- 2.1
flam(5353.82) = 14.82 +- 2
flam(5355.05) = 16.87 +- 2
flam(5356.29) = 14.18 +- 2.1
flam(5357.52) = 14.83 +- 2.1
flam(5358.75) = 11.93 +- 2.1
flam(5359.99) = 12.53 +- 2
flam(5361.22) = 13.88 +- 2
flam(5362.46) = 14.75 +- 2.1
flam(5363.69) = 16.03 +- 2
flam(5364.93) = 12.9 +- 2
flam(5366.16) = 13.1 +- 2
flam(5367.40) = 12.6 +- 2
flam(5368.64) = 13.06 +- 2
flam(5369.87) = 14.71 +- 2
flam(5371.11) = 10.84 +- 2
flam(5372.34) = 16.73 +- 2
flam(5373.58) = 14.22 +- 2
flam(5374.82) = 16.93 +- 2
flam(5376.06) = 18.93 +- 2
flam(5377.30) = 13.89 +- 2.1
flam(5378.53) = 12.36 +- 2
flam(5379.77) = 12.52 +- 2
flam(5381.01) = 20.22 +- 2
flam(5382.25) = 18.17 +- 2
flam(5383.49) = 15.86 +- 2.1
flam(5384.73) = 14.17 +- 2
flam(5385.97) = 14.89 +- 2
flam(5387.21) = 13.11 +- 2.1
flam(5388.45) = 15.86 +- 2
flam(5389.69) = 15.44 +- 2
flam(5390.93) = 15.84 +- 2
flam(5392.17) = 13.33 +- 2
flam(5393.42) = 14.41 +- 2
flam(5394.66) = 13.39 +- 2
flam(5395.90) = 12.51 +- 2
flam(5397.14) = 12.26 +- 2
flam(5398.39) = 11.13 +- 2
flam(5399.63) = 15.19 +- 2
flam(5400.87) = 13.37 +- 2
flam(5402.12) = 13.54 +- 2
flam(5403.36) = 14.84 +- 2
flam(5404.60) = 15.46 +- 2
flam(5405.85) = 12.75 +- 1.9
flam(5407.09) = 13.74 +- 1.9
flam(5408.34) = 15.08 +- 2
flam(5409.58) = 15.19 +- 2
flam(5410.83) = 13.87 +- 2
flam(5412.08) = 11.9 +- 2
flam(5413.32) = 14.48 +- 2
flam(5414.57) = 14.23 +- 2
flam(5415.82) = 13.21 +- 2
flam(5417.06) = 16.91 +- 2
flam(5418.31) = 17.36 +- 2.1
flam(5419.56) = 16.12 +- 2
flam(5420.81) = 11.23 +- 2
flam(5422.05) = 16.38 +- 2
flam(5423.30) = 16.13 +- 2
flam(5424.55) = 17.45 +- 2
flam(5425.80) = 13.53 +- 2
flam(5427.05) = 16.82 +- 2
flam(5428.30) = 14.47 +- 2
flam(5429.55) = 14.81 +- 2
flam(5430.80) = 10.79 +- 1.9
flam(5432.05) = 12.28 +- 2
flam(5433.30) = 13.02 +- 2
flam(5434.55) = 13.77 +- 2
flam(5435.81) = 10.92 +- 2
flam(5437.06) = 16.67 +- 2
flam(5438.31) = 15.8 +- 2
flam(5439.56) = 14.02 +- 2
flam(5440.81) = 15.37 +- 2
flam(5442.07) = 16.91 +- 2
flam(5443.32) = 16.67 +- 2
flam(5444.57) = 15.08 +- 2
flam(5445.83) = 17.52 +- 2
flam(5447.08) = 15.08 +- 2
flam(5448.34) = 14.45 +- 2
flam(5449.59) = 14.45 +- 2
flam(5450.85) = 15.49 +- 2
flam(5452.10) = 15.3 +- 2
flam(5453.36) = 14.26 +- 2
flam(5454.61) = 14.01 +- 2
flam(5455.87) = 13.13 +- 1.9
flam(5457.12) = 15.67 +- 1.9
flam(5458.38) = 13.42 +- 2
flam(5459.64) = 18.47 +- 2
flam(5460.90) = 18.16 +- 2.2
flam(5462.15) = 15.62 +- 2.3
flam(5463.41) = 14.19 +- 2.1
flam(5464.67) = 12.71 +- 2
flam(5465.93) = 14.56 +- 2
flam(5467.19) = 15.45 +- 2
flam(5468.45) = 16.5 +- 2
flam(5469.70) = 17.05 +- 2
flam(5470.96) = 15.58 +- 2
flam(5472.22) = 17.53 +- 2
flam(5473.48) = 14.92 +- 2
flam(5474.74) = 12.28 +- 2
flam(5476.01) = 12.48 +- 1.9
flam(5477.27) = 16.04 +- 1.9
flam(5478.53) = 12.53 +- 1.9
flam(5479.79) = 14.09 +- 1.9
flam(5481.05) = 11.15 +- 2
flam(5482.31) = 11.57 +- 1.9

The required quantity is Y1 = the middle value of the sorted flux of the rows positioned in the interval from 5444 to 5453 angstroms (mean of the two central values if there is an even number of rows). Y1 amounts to 15.1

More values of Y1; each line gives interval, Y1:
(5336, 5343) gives 15.0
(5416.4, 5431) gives 16.1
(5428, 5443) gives 14.2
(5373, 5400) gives 14.3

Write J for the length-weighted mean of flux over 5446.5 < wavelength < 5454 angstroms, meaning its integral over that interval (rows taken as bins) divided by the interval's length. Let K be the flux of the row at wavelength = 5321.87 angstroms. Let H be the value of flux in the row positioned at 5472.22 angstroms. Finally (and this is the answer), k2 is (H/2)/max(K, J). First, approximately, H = 17.53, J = 14.8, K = 11.78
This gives 0.59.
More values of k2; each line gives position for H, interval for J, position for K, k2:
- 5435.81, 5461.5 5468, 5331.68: 0.37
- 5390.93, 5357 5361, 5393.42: 0.55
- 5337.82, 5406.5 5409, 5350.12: 0.53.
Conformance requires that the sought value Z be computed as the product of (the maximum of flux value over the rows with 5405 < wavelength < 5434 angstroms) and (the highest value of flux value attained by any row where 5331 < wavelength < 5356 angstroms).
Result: 322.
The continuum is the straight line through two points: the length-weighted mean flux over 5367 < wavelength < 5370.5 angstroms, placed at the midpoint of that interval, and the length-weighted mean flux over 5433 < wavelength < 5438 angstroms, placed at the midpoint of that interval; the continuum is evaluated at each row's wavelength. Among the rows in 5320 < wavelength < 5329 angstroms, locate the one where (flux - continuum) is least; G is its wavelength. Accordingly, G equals 5328.00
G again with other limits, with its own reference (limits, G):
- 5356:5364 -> 5358.75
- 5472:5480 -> 5474.74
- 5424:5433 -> 5430.80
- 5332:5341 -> 5340.28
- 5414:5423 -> 5420.81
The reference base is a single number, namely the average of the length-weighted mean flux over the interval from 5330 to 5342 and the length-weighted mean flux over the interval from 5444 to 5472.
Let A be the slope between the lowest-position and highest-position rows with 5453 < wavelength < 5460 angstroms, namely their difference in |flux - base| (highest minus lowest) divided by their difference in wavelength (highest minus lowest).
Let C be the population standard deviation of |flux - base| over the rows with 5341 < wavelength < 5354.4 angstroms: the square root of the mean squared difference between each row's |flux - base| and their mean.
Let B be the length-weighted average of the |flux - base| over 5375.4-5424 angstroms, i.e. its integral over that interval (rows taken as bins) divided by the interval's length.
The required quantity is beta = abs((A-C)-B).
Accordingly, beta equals 2.5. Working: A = 0.59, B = 1.59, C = 1.50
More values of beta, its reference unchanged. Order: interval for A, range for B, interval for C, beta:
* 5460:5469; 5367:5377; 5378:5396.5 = 3.6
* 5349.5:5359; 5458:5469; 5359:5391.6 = 2.7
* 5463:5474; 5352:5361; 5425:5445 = 2.7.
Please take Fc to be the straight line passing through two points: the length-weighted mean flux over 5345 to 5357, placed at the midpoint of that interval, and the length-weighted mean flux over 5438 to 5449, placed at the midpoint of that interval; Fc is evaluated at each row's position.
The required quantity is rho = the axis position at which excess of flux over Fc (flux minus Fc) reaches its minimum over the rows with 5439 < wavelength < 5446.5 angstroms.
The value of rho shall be 5439.56 angstroms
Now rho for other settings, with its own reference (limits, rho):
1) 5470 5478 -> 5474.74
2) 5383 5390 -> 5387.21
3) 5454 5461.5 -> 5455.87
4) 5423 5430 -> 5425.80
